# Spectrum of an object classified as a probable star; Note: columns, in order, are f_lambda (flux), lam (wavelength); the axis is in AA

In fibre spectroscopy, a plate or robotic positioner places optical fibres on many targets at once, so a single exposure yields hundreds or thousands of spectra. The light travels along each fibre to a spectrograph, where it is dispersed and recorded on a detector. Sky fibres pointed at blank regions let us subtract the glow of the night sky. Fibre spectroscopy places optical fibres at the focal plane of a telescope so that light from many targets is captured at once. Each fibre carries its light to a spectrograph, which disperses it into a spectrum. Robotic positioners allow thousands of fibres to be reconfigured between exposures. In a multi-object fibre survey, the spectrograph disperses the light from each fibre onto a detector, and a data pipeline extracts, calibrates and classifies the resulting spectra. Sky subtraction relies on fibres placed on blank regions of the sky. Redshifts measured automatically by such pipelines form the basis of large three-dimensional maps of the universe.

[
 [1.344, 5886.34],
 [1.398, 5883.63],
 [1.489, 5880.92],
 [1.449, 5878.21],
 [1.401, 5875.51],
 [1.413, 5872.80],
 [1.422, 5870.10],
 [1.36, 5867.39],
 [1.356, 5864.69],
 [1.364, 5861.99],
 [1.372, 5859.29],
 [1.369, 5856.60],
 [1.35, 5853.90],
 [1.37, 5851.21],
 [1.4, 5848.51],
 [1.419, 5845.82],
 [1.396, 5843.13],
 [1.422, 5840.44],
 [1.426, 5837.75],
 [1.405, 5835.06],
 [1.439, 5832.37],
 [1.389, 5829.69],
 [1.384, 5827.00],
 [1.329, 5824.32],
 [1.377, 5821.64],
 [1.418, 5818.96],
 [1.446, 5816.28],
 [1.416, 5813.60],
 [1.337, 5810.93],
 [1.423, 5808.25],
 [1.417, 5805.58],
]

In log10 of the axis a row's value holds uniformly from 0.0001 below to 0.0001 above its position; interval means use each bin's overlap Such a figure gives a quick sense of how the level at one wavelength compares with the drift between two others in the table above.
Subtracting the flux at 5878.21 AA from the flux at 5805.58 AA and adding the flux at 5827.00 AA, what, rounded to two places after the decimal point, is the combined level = 1.35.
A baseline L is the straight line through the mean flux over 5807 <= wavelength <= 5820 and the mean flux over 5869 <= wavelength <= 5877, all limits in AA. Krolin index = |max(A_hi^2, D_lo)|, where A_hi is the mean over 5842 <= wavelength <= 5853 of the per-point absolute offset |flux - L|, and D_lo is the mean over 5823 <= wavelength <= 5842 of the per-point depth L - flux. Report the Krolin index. 0.010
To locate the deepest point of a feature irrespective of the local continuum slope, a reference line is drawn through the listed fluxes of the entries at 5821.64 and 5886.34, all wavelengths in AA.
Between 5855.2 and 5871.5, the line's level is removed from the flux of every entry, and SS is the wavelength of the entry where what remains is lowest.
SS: 5864.69 AA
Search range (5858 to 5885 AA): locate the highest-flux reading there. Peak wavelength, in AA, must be 5880.92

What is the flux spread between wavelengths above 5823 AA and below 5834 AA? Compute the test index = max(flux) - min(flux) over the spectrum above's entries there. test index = 0.11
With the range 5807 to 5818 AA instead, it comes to 0.11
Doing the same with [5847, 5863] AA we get 0.05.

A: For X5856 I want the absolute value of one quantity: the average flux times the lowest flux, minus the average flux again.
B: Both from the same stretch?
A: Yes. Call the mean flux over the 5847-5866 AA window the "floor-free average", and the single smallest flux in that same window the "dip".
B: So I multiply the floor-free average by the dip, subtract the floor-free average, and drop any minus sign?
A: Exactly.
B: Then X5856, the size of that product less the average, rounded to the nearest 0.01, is 0.48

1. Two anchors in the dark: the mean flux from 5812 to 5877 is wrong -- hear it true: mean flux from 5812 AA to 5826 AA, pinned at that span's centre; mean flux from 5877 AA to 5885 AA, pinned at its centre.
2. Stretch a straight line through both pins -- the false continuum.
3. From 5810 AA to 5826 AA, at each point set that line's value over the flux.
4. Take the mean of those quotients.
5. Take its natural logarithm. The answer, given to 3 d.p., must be 0.007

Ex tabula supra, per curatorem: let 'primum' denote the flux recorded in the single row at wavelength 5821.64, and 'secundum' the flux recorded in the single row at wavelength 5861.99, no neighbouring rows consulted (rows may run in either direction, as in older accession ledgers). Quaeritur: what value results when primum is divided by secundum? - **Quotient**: 1.01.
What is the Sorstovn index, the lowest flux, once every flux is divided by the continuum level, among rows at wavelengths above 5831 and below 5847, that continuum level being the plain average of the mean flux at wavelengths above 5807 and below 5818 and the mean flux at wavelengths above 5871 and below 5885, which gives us 0.98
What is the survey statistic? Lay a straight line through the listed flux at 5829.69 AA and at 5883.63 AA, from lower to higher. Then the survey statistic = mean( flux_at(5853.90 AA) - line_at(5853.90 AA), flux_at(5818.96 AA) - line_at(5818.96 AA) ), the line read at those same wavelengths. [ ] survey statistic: -0.006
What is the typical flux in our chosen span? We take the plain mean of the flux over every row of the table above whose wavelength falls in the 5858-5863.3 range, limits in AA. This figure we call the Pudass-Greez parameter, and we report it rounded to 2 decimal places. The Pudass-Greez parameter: 1.37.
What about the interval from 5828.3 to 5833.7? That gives 1.41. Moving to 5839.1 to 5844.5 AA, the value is 1.41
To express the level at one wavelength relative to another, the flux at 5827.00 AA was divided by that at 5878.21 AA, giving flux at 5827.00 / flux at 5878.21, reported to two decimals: 0.96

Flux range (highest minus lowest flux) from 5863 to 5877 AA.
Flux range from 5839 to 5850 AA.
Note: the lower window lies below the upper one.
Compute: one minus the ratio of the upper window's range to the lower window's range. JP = -1.5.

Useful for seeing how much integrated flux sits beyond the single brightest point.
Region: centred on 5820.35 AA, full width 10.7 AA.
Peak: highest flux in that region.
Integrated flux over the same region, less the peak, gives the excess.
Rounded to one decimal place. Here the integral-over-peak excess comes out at 13.5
